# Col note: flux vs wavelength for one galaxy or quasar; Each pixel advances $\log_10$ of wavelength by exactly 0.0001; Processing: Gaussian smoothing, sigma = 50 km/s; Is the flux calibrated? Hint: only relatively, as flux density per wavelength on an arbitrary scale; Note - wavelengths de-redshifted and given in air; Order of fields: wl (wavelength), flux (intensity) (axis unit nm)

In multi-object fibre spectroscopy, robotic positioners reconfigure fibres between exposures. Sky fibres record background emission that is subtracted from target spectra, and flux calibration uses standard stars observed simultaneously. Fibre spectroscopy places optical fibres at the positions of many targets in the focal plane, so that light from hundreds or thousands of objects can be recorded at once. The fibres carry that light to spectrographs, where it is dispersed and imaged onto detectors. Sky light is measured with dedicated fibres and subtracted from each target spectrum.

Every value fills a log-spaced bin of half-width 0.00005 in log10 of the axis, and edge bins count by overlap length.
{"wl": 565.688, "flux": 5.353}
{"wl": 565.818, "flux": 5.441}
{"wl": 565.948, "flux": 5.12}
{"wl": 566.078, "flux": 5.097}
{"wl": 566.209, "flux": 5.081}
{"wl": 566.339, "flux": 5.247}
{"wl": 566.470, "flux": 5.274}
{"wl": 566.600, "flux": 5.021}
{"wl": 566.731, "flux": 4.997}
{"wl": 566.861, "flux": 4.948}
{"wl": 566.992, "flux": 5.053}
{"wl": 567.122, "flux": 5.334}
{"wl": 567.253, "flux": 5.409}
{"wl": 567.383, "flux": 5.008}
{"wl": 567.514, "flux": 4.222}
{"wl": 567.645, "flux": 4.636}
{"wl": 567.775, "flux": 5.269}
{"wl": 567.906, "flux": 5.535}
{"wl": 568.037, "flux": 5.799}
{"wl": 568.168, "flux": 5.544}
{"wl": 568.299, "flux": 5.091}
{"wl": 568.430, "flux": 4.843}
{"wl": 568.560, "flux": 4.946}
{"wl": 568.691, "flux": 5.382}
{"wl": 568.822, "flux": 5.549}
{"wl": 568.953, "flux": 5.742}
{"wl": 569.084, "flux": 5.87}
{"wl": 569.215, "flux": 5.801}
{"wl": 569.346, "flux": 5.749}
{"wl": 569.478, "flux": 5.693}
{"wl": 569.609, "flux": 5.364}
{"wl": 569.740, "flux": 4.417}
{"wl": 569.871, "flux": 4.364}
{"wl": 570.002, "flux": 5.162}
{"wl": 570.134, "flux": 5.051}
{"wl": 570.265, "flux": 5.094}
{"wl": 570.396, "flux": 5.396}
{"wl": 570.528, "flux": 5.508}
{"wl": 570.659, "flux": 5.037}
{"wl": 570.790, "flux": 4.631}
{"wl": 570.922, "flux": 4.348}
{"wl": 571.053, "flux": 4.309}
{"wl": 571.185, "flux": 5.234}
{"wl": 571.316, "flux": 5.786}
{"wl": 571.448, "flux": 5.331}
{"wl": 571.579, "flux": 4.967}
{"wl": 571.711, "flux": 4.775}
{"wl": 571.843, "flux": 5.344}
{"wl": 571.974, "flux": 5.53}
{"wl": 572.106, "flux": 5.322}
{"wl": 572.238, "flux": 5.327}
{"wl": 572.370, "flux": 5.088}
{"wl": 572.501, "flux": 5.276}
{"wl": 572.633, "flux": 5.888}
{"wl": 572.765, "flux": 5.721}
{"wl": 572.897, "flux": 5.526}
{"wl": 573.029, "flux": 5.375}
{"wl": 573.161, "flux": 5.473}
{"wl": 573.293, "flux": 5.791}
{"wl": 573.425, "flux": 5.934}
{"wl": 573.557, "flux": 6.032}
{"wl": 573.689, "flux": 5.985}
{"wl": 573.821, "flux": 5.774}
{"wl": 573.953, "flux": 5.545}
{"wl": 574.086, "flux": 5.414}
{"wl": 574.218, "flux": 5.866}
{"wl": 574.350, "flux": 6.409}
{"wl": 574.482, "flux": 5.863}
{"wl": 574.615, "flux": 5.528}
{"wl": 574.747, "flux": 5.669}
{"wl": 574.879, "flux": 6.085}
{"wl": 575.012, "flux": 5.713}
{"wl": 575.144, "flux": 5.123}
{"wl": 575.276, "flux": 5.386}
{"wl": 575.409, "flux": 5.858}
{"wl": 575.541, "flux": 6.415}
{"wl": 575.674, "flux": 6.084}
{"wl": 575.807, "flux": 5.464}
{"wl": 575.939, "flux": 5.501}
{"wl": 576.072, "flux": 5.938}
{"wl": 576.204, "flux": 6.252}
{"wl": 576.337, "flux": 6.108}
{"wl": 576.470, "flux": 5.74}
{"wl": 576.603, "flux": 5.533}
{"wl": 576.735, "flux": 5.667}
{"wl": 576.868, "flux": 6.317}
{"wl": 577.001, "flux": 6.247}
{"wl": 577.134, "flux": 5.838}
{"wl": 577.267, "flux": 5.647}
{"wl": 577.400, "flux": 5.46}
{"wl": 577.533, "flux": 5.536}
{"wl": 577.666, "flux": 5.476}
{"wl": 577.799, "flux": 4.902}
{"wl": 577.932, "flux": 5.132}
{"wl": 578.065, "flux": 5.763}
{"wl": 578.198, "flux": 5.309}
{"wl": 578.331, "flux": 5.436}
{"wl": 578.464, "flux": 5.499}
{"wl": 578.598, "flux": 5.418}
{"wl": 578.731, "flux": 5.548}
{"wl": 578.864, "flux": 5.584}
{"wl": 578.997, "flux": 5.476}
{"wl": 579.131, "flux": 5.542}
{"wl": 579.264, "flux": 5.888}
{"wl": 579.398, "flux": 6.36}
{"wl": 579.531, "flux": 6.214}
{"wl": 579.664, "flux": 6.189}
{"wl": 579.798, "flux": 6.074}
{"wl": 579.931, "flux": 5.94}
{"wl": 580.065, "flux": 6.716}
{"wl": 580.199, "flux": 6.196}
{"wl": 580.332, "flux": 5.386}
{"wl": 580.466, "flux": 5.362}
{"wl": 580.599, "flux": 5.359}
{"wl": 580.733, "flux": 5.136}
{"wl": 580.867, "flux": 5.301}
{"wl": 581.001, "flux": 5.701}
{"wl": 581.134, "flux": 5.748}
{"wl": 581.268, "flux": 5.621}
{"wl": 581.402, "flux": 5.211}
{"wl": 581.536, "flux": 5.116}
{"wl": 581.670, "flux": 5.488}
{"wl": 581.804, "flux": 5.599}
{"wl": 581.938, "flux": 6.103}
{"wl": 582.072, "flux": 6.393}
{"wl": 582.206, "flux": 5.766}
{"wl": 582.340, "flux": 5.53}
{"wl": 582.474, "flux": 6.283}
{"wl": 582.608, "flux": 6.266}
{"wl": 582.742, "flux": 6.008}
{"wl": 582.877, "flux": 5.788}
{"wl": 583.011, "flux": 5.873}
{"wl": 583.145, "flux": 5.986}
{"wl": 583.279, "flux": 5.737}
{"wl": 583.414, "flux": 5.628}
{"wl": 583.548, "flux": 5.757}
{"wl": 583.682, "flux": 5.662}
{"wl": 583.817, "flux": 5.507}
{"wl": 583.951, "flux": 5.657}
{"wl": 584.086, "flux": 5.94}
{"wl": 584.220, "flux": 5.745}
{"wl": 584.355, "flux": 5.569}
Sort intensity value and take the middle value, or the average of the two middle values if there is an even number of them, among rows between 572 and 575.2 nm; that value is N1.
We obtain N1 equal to 5.69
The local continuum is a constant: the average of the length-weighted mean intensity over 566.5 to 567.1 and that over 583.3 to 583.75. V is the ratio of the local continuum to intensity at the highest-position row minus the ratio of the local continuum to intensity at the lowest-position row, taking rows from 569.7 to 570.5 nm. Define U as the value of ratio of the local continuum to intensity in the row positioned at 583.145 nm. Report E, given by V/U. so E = -0.25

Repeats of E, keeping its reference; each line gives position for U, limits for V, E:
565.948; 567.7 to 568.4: 0.03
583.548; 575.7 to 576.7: -0.01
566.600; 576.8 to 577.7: 0.12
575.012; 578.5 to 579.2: -0.02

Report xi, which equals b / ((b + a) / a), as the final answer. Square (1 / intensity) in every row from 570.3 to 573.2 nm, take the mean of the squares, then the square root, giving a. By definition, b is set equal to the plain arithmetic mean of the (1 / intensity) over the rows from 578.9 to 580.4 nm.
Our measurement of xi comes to 0.0896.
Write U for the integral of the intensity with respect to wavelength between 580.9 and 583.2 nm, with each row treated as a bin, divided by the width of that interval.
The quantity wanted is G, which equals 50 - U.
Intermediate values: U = 5.79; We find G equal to 44.2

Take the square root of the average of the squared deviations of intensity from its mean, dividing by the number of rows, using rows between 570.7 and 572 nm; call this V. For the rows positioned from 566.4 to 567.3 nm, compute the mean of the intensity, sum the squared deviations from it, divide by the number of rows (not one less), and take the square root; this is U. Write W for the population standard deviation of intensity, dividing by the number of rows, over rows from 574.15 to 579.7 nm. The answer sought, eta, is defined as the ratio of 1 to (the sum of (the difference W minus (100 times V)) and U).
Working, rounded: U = 0.17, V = 0.48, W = 0.37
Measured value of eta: -0.021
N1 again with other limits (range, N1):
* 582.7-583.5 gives 5.83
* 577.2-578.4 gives 5.46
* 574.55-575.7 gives 5.71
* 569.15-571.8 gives 5.13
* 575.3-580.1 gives 5.70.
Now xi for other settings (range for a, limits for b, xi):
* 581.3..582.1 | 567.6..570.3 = 0.0923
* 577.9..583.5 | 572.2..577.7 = 0.0876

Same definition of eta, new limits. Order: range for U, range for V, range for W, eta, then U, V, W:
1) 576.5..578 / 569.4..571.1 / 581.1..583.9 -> -0.022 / 0.40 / 0.47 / 0.32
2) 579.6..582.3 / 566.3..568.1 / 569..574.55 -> -0.028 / 0.44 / 0.37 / 0.49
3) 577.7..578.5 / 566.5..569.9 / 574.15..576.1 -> -0.022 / 0.27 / 0.46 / 0.35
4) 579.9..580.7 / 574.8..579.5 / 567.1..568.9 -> -0.028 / 0.51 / 0.36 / 0.41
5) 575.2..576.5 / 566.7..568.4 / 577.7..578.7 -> -0.025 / 0.33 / 0.40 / 0.25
